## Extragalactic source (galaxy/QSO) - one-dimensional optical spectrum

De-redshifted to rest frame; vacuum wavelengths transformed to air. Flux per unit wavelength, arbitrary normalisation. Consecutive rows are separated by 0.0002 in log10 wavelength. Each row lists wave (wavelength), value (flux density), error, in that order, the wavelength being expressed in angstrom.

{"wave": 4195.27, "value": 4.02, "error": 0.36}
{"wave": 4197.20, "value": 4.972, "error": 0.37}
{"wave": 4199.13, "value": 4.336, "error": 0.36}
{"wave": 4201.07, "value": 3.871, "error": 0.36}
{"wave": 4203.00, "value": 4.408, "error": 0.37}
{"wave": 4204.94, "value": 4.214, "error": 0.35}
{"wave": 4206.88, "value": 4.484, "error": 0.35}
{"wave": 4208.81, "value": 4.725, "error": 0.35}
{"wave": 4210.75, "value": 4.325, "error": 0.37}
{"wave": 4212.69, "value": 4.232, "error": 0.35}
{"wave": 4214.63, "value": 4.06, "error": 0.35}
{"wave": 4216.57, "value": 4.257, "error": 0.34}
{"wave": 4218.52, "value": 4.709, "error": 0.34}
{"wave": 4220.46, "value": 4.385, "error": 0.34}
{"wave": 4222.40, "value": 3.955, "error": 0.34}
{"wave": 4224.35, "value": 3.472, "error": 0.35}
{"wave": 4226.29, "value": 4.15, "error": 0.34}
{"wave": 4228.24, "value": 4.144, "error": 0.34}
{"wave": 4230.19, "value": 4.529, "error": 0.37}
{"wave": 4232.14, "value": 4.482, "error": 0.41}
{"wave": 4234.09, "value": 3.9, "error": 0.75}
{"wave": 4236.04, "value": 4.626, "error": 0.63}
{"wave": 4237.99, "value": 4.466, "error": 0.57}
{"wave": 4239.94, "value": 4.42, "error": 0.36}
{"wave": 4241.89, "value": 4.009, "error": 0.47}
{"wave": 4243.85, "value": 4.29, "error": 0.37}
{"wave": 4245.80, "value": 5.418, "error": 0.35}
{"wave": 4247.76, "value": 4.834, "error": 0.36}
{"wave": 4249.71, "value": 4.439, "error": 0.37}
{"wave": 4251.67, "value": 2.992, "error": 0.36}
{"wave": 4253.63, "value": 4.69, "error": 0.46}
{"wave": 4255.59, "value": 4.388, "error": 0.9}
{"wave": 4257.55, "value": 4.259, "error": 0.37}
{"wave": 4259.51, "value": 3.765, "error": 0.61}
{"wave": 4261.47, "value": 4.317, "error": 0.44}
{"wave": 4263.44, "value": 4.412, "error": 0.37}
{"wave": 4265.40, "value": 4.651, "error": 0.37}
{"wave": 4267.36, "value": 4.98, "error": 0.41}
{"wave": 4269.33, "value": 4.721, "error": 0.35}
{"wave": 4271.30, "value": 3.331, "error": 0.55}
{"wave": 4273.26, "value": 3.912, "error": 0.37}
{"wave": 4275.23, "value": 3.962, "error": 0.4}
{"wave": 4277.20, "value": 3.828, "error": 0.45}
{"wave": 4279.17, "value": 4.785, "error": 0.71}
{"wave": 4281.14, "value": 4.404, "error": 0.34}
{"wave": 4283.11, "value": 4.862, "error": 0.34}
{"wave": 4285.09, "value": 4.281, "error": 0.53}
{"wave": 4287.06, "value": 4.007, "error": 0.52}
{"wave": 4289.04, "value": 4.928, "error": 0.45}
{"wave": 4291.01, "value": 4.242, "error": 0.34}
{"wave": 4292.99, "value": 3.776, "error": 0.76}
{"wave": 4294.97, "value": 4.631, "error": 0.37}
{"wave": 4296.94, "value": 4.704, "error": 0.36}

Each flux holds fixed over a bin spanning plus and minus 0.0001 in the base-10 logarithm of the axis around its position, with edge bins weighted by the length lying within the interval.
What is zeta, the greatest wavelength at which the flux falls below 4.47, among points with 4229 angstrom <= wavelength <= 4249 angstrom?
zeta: 4243.85 angstrom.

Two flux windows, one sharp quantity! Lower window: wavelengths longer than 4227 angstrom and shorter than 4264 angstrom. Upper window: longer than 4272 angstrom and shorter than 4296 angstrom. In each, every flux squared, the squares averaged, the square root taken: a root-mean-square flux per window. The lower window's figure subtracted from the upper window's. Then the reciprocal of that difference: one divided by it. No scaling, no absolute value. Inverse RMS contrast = -24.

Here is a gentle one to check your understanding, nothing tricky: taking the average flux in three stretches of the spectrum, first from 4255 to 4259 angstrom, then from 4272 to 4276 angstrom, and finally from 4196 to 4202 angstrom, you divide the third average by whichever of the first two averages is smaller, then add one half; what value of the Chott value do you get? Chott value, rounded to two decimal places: 1.62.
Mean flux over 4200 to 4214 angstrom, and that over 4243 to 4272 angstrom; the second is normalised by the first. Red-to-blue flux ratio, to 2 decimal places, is 1.01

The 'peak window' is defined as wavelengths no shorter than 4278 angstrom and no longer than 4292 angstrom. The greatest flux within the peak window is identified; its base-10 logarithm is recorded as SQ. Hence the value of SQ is 0.693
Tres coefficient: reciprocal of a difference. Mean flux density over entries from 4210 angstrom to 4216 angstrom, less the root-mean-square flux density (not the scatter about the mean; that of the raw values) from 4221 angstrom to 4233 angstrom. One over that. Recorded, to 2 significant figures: 15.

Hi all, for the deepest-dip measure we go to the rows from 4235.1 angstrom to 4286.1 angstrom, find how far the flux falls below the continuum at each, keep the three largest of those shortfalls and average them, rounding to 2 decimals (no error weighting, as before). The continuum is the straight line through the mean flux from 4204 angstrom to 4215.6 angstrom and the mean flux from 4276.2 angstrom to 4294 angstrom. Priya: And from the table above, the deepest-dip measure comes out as 0.98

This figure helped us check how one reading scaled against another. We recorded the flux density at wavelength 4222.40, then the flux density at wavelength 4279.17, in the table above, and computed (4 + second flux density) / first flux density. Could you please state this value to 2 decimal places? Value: 2.22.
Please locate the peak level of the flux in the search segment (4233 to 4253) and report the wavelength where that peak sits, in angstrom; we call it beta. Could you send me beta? 4245.80 angstrom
